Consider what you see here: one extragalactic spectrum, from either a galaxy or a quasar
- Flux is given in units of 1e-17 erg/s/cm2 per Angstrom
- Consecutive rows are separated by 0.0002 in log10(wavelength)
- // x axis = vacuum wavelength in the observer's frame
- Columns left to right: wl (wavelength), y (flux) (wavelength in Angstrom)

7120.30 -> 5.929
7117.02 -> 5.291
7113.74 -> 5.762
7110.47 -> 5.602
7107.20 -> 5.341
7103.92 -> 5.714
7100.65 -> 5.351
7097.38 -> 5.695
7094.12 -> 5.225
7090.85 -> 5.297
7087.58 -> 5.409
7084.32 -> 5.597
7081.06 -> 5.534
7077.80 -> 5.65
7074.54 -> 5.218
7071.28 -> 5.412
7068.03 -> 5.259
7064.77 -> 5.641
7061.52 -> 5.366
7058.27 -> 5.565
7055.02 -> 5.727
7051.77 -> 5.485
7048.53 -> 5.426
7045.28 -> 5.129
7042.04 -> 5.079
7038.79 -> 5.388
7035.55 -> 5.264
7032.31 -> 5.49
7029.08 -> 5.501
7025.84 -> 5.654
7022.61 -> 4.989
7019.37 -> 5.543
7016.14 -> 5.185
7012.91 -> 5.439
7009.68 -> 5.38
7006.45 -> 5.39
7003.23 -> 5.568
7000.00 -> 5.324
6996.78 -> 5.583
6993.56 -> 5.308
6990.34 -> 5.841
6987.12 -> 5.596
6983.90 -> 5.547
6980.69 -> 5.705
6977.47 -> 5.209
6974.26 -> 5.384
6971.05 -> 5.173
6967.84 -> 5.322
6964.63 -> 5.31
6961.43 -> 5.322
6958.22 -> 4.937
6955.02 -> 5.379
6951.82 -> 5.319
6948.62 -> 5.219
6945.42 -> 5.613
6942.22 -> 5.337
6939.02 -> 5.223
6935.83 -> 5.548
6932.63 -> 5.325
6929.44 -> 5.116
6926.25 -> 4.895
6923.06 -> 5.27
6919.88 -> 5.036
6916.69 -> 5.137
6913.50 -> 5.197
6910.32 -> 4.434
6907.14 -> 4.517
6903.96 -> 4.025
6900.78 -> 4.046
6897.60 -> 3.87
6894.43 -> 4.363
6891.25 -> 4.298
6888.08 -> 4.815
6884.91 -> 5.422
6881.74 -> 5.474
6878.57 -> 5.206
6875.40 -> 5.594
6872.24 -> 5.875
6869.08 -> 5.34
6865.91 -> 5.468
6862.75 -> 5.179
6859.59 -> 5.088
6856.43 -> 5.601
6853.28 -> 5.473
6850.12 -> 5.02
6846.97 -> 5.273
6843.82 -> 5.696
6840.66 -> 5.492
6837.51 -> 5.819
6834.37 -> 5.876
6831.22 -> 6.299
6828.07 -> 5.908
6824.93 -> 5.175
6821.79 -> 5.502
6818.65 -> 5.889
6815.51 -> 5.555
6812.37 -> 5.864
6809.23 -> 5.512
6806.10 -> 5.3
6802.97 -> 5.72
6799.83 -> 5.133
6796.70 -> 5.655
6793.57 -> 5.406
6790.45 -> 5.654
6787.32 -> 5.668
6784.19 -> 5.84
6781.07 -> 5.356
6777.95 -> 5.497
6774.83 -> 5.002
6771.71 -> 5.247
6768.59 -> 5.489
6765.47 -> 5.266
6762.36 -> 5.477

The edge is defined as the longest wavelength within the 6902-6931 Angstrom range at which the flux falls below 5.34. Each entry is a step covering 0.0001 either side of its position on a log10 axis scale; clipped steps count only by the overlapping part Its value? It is 6929.44 Angstrom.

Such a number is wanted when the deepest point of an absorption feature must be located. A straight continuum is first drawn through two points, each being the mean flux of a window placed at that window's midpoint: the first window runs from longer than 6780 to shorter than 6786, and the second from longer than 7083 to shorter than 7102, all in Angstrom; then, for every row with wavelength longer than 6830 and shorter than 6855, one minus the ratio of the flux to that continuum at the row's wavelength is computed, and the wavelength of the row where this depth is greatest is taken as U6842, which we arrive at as 6850.12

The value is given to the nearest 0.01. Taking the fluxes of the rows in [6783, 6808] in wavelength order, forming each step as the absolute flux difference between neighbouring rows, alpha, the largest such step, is 0.59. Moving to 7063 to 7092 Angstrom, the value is 0.43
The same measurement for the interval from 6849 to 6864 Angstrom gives 0.51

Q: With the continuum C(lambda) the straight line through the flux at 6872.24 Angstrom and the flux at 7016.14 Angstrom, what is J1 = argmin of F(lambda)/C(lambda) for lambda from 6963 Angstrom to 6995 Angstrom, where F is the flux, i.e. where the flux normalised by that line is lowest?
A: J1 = 6971.05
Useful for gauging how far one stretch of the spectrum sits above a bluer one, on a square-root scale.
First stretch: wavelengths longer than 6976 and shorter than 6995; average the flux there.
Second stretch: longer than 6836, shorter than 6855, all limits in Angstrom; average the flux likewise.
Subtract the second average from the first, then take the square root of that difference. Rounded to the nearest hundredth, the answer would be 0.27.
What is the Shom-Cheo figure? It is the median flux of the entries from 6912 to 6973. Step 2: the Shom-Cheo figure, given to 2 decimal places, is 5.27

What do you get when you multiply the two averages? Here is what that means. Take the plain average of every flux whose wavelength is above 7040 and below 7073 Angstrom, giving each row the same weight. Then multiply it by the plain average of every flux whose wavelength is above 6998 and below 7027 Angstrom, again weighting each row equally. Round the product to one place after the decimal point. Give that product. 29.1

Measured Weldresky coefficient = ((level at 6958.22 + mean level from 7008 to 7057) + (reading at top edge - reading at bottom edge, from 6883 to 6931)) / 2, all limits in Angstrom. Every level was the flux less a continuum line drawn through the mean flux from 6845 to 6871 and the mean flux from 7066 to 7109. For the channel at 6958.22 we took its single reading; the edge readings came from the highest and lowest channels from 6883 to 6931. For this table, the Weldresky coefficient -0.4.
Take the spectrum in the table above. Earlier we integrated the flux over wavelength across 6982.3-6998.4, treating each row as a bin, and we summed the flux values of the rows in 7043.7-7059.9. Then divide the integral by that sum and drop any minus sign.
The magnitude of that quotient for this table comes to 3.28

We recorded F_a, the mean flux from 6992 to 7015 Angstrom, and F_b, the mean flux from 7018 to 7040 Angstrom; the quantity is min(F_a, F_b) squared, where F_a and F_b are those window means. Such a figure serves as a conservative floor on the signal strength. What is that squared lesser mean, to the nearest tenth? 29.2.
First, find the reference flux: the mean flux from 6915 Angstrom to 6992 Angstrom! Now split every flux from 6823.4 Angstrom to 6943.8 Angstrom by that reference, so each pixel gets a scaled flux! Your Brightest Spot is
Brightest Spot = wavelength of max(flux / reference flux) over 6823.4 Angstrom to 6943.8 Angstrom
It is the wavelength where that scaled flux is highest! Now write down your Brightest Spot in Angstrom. 6831.22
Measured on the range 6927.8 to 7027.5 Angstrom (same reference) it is 6990.34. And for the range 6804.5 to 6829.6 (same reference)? 6828.07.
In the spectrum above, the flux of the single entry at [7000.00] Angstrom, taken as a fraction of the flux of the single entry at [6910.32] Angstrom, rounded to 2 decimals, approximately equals 1.20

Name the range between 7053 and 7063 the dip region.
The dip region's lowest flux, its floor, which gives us 5.366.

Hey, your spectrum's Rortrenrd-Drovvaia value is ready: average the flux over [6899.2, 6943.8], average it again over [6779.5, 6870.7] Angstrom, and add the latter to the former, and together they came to 10.5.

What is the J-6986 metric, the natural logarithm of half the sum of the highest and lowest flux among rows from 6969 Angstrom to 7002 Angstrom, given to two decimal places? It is 1.71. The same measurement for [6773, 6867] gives 1.73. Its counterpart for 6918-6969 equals 1.66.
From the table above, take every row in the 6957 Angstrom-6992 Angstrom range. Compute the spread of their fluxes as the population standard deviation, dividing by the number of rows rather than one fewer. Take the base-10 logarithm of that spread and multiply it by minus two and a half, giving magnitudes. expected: 1.5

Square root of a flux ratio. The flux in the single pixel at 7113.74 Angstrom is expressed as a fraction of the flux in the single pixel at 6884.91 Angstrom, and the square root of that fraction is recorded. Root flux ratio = 1.03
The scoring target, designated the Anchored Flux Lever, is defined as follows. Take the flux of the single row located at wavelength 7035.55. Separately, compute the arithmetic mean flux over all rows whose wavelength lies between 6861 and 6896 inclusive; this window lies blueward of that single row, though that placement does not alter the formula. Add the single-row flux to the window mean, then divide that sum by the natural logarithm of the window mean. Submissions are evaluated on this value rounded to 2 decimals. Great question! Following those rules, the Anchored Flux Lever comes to 6.35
